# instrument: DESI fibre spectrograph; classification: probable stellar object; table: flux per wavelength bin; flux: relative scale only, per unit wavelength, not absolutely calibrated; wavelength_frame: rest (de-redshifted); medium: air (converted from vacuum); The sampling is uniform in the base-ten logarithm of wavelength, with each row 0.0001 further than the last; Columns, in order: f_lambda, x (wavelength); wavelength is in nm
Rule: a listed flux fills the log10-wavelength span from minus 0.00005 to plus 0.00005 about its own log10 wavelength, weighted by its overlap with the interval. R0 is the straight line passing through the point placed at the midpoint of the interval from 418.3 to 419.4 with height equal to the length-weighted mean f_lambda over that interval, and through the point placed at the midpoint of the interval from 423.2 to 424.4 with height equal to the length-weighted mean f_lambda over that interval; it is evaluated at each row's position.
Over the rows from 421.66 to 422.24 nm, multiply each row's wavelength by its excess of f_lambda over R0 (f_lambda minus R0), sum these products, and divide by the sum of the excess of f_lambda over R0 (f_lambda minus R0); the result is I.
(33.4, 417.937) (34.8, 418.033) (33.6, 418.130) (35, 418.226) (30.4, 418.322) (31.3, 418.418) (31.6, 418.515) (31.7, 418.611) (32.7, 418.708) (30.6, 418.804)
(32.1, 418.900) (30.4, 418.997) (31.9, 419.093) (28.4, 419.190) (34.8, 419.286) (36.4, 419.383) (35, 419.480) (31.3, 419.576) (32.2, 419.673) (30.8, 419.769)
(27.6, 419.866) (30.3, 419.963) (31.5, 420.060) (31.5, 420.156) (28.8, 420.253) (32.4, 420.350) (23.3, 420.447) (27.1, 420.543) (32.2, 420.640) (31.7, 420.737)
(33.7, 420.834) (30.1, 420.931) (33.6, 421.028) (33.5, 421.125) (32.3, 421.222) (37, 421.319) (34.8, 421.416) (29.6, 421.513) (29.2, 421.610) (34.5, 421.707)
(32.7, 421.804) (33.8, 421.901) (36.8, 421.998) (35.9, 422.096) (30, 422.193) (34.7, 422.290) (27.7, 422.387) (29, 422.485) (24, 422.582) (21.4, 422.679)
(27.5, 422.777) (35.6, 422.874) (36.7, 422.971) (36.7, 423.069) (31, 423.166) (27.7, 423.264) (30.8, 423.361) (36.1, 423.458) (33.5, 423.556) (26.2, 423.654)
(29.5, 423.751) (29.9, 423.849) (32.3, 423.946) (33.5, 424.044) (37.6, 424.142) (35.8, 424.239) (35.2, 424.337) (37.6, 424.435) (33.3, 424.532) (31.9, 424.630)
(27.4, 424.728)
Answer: 421.90 nm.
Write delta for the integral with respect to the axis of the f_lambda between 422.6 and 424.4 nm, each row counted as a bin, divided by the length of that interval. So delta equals 32.0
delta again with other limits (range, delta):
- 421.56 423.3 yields 31.4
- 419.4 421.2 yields 31.0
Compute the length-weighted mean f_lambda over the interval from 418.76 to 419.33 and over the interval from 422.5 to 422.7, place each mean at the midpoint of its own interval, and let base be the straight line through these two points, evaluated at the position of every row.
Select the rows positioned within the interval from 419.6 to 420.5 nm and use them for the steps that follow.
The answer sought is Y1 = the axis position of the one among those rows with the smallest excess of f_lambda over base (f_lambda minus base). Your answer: 420.447 nm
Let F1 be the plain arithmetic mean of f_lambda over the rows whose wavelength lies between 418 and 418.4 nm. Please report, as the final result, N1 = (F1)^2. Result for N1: 1119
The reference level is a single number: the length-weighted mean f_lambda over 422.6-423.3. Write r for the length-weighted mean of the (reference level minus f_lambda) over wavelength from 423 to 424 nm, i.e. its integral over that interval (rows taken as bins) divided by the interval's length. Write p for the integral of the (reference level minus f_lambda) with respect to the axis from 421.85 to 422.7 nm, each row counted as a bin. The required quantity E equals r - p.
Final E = -0.8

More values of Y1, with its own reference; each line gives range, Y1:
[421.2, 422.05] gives 421.610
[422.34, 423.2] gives 422.679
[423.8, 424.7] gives 423.849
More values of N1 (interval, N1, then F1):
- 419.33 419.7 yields 1137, 34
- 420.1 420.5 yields 841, 29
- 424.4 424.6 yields 1257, 35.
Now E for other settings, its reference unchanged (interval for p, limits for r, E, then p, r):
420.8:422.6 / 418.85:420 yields 2.0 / -3.1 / -1.1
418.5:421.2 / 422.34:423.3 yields 2.7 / -1.8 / 0.9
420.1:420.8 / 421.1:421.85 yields -3.0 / 0.7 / -2.3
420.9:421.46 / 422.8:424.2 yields -0.2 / -1.7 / -1.9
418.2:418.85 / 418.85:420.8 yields 0.4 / -0.7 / -0.3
